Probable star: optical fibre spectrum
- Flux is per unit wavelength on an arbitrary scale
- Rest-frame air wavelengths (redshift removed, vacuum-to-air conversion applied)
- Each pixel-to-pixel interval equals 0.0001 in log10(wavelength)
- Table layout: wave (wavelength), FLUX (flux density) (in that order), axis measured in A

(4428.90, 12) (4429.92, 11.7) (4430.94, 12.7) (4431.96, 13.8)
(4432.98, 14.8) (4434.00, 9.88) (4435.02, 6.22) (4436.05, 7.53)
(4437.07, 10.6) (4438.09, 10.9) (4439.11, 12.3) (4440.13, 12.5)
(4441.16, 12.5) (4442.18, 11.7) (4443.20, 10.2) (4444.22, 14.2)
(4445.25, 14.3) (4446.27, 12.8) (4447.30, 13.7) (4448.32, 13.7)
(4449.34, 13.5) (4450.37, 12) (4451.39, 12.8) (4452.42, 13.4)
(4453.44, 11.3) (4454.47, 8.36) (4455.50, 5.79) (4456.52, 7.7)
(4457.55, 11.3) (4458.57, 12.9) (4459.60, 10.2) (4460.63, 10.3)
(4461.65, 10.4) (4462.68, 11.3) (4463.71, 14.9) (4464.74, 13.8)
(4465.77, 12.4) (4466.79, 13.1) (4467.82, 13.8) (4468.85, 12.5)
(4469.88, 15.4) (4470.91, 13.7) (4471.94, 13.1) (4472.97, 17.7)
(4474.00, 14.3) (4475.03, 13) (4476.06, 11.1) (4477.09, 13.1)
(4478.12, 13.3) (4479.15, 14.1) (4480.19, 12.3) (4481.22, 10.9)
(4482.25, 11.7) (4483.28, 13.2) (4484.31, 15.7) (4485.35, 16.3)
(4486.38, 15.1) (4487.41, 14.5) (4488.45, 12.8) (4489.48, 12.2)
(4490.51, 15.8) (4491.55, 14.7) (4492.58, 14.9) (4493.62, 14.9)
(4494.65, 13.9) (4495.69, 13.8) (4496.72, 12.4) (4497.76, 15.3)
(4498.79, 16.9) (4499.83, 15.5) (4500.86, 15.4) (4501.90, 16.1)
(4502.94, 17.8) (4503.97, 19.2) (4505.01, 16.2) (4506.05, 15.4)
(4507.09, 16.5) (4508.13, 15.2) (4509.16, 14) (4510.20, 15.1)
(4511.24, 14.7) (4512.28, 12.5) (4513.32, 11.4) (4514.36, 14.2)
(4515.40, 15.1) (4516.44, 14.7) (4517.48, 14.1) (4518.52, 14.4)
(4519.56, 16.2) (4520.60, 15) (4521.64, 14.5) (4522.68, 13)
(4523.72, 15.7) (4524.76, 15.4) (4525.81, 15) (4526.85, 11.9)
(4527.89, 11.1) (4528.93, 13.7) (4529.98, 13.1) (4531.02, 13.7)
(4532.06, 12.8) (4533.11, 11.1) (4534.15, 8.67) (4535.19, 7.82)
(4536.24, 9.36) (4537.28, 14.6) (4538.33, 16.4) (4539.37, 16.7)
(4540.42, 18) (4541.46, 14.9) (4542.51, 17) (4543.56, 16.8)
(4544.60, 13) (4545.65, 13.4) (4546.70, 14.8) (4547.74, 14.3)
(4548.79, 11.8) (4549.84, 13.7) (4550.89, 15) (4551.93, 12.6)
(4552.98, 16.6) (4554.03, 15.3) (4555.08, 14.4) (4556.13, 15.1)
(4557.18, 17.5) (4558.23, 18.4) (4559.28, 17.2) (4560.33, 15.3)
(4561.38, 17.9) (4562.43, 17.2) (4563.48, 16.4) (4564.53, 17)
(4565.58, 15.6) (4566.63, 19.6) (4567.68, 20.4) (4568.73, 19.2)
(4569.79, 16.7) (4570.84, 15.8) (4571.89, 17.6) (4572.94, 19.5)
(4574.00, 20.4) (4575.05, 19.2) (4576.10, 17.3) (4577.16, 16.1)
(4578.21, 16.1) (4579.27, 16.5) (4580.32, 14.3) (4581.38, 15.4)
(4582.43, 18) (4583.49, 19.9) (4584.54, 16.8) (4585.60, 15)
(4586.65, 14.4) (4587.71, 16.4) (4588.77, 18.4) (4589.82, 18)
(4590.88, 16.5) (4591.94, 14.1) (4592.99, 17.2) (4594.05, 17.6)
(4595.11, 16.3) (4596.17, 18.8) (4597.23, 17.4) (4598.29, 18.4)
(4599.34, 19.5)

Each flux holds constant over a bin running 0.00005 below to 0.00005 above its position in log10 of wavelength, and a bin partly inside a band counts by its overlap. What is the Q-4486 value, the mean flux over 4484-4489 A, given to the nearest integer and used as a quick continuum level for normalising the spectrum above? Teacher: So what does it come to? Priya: 15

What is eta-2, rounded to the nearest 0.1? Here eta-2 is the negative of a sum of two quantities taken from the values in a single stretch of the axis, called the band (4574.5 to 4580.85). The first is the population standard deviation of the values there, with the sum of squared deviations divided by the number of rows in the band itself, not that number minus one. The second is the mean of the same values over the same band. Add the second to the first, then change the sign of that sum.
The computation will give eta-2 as -18.1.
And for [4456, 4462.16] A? -12.0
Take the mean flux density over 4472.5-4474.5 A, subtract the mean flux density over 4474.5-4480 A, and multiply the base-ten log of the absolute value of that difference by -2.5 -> -1.2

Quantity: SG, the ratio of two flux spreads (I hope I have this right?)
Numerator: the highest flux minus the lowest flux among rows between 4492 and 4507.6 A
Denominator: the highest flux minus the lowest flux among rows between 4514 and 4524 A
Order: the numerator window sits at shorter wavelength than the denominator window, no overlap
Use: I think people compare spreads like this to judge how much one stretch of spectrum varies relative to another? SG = 2.1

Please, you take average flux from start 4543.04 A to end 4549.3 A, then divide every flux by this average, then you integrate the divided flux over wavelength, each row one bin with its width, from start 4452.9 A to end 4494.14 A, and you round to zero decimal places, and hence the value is 38 A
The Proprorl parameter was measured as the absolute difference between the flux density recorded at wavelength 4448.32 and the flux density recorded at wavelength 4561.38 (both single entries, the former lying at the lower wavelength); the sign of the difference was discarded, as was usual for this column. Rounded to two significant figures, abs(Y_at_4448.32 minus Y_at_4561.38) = 4.2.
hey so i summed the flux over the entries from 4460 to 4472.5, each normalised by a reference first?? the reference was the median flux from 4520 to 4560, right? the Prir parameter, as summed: 10.6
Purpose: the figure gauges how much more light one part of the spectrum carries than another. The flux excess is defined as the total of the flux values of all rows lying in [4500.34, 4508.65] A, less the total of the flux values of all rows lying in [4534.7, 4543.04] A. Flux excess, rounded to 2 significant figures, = 17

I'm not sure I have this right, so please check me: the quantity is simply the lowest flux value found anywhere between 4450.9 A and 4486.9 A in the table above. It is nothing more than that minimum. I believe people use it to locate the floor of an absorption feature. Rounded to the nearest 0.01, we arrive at 5.79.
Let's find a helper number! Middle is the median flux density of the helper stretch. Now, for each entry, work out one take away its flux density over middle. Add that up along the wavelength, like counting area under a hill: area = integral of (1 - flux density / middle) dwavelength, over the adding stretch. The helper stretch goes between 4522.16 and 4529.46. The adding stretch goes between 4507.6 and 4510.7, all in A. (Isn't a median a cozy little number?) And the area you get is -0.24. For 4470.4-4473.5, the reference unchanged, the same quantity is -0.26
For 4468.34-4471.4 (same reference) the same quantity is -0.04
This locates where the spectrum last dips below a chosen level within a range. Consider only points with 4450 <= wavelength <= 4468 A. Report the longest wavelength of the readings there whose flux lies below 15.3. 4467.82 A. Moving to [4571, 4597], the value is 4591.94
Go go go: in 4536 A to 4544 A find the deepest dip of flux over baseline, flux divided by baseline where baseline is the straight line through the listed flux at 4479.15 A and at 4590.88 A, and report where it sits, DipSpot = 4536.24 A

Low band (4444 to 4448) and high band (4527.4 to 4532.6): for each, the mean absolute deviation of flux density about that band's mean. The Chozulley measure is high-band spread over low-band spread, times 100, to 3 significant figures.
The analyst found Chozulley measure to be 149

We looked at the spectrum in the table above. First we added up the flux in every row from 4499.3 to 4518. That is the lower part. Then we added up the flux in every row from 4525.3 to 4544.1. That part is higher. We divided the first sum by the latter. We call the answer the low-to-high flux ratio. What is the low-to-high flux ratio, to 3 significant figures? 1.13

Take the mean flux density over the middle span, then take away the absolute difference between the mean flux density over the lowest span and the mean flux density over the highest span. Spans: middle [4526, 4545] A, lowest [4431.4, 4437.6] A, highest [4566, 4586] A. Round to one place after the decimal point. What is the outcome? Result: 6.3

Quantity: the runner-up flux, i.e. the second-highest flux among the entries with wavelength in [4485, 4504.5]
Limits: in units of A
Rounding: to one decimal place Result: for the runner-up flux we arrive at 17.8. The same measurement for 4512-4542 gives 16.7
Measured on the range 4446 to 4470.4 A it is 14.9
